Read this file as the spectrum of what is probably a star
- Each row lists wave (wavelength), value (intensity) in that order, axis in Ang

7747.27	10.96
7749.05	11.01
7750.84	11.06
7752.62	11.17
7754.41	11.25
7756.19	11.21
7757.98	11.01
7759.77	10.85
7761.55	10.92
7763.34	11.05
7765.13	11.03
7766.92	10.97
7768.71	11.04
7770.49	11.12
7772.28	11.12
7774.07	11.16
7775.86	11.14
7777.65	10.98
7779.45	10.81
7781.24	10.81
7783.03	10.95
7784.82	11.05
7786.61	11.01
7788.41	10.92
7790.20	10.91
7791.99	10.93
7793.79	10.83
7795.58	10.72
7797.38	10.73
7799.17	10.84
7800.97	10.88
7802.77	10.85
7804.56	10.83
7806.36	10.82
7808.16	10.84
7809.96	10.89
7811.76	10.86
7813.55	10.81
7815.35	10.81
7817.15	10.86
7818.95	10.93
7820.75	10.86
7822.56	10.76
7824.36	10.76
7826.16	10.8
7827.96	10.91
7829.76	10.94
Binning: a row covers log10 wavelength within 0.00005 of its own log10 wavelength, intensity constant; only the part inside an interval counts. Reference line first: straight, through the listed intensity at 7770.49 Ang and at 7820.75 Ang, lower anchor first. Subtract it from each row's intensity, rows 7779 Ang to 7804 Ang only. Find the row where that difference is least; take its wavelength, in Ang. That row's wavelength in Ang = 7795.58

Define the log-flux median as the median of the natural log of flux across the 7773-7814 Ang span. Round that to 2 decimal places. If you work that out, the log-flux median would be 2.39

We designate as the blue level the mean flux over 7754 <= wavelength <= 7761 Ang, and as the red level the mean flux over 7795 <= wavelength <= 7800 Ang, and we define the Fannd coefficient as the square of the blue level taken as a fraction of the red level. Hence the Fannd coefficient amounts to 1.06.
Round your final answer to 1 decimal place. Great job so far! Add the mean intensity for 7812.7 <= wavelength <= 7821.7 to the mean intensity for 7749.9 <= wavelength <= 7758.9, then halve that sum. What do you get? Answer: 11.0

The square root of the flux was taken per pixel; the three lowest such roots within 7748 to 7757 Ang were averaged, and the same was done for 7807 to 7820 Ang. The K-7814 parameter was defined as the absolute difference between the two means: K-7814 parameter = 0.039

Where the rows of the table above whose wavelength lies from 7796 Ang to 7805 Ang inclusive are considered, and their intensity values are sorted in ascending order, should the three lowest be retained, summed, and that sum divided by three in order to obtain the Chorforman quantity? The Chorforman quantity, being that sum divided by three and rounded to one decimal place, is 10.8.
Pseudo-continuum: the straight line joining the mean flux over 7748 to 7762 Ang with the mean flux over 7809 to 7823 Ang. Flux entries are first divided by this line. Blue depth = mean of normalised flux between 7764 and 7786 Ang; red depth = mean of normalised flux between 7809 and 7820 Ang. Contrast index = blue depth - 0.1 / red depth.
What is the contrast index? 0.902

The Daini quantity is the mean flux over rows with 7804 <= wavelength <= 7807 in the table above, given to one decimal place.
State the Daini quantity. 10.8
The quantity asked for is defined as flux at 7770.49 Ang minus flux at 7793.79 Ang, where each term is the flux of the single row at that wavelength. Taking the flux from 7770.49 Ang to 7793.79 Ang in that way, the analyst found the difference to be 0.29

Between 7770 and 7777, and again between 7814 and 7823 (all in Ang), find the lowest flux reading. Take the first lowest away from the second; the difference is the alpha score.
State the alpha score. -0.36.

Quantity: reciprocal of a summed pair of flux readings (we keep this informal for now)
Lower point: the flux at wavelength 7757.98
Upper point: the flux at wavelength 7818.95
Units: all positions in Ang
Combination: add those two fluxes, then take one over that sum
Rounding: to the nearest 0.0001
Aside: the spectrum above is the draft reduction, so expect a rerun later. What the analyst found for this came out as 0.0456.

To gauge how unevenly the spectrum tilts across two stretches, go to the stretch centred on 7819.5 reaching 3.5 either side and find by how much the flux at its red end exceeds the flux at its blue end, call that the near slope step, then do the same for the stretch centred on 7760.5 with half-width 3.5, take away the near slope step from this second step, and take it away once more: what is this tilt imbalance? 0.24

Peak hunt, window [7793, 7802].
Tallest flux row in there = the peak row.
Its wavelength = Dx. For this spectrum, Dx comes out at 7800.97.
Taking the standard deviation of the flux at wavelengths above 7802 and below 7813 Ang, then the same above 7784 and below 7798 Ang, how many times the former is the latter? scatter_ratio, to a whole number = 5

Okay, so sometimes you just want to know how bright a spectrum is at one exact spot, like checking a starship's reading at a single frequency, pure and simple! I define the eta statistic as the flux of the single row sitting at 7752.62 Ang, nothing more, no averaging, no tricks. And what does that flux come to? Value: 11.17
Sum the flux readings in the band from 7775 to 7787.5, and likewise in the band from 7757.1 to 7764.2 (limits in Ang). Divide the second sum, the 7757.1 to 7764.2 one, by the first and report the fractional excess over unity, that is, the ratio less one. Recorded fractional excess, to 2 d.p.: -0.43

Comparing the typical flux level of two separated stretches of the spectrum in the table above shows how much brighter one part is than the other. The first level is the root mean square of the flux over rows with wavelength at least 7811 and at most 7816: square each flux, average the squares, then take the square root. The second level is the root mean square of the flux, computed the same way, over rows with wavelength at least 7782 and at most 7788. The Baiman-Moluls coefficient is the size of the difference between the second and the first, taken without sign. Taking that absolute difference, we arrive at 0.18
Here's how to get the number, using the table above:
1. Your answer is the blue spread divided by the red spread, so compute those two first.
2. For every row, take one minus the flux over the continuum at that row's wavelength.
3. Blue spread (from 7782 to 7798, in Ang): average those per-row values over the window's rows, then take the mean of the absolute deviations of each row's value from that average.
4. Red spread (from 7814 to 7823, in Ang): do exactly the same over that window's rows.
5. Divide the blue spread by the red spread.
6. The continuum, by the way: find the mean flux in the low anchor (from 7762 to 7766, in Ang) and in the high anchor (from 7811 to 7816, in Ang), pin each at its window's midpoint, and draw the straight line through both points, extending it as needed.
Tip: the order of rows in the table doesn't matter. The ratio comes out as 1.6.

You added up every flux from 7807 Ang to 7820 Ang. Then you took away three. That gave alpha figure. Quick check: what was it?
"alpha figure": 73.0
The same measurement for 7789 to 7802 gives 72.8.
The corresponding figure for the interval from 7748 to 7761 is 74.6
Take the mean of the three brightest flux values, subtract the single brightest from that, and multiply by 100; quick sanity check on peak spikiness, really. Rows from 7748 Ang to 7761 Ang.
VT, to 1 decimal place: -4.0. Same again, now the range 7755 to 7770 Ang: -11.0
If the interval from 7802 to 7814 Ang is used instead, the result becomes -2.3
